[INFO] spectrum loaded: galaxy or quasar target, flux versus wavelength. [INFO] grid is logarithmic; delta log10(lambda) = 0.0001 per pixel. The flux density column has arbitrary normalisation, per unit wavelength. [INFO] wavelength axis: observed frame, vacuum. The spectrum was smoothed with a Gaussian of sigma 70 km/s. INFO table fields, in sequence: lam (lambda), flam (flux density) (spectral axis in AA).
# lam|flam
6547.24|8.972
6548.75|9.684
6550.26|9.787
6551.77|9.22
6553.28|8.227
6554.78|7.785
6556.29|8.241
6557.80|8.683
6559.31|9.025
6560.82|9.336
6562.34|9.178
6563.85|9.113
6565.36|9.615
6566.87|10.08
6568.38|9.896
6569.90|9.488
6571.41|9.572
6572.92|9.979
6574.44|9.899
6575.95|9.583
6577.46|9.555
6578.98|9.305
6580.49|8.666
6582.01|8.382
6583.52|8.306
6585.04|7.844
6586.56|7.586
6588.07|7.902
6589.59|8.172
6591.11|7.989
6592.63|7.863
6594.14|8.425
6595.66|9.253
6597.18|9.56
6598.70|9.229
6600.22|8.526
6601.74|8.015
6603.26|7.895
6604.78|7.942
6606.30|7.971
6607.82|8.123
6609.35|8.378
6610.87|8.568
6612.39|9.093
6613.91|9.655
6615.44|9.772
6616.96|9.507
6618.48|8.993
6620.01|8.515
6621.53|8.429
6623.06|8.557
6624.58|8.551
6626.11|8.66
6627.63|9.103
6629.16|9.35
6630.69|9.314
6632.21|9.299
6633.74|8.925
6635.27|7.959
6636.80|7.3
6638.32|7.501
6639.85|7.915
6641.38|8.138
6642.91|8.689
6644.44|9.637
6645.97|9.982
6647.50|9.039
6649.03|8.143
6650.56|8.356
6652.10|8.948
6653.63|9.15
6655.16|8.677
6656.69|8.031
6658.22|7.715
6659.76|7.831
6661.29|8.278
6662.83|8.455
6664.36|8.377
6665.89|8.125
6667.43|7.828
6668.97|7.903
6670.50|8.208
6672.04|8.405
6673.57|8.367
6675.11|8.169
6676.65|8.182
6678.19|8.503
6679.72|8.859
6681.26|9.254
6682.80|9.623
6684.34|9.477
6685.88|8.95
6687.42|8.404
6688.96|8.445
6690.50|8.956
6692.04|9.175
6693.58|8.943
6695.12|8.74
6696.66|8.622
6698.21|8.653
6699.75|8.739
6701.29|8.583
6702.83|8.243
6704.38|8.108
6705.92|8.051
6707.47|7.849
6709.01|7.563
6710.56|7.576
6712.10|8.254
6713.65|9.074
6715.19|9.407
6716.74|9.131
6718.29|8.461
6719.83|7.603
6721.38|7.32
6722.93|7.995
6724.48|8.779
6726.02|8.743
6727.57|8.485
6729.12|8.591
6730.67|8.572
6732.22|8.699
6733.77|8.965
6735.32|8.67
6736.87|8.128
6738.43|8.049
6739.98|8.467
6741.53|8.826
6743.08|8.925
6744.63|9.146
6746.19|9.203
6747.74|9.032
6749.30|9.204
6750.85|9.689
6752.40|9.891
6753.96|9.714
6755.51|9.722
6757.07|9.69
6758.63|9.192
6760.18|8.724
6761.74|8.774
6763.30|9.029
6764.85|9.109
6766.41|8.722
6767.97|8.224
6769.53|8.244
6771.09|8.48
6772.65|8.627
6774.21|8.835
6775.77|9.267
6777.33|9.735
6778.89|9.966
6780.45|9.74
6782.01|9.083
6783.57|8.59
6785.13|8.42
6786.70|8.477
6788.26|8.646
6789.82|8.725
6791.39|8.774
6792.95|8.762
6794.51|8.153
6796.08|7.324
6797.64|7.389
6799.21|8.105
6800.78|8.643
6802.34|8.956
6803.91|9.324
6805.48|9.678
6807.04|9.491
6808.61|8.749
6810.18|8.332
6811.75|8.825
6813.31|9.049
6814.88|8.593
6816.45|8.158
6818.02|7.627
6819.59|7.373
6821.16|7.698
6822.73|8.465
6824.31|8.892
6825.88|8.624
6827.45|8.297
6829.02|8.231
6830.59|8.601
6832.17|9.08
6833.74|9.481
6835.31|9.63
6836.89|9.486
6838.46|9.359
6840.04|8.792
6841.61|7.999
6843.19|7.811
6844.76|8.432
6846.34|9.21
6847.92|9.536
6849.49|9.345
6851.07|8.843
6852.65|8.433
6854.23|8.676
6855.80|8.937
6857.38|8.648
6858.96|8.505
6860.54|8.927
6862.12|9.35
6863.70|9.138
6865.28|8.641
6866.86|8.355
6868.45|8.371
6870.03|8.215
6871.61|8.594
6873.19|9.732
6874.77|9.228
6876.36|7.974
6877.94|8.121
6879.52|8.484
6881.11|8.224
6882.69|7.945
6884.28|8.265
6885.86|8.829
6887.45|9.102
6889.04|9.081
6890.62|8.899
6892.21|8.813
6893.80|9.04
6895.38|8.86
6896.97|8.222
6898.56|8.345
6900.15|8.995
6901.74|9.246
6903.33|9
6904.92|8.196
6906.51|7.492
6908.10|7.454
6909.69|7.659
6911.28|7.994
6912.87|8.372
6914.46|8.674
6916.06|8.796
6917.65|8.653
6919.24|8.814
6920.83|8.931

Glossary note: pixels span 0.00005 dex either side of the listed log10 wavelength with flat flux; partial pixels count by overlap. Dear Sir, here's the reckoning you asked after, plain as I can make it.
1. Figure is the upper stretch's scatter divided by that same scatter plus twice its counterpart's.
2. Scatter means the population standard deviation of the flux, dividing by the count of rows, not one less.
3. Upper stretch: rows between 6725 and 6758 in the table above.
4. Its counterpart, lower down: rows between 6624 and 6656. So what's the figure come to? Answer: 0.279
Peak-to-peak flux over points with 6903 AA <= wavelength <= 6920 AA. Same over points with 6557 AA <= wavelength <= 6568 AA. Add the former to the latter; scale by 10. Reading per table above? 29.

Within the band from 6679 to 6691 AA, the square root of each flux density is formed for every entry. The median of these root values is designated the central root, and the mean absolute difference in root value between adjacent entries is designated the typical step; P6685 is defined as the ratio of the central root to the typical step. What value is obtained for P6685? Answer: 49.6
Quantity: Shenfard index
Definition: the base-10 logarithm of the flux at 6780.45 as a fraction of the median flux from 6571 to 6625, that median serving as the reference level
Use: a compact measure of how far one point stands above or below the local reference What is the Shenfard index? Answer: 0.057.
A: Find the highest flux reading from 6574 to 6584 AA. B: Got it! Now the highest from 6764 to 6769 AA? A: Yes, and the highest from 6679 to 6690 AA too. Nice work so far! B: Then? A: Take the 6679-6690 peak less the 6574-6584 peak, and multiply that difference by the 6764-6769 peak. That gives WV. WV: -2.5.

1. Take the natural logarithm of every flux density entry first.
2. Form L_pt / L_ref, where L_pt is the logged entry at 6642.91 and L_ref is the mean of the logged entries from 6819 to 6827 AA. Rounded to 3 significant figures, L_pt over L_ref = 1.03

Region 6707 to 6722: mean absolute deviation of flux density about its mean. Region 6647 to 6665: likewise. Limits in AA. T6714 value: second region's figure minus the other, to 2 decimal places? -0.28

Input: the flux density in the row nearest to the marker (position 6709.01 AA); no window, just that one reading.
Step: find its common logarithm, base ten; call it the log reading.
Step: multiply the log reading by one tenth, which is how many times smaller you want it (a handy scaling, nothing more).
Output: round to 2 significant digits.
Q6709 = 0.088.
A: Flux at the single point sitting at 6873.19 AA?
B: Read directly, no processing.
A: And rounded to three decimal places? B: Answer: 9.732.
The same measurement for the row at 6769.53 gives 8.244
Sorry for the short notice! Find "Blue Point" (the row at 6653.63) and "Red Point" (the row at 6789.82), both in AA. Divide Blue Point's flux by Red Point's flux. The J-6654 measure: 1.05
